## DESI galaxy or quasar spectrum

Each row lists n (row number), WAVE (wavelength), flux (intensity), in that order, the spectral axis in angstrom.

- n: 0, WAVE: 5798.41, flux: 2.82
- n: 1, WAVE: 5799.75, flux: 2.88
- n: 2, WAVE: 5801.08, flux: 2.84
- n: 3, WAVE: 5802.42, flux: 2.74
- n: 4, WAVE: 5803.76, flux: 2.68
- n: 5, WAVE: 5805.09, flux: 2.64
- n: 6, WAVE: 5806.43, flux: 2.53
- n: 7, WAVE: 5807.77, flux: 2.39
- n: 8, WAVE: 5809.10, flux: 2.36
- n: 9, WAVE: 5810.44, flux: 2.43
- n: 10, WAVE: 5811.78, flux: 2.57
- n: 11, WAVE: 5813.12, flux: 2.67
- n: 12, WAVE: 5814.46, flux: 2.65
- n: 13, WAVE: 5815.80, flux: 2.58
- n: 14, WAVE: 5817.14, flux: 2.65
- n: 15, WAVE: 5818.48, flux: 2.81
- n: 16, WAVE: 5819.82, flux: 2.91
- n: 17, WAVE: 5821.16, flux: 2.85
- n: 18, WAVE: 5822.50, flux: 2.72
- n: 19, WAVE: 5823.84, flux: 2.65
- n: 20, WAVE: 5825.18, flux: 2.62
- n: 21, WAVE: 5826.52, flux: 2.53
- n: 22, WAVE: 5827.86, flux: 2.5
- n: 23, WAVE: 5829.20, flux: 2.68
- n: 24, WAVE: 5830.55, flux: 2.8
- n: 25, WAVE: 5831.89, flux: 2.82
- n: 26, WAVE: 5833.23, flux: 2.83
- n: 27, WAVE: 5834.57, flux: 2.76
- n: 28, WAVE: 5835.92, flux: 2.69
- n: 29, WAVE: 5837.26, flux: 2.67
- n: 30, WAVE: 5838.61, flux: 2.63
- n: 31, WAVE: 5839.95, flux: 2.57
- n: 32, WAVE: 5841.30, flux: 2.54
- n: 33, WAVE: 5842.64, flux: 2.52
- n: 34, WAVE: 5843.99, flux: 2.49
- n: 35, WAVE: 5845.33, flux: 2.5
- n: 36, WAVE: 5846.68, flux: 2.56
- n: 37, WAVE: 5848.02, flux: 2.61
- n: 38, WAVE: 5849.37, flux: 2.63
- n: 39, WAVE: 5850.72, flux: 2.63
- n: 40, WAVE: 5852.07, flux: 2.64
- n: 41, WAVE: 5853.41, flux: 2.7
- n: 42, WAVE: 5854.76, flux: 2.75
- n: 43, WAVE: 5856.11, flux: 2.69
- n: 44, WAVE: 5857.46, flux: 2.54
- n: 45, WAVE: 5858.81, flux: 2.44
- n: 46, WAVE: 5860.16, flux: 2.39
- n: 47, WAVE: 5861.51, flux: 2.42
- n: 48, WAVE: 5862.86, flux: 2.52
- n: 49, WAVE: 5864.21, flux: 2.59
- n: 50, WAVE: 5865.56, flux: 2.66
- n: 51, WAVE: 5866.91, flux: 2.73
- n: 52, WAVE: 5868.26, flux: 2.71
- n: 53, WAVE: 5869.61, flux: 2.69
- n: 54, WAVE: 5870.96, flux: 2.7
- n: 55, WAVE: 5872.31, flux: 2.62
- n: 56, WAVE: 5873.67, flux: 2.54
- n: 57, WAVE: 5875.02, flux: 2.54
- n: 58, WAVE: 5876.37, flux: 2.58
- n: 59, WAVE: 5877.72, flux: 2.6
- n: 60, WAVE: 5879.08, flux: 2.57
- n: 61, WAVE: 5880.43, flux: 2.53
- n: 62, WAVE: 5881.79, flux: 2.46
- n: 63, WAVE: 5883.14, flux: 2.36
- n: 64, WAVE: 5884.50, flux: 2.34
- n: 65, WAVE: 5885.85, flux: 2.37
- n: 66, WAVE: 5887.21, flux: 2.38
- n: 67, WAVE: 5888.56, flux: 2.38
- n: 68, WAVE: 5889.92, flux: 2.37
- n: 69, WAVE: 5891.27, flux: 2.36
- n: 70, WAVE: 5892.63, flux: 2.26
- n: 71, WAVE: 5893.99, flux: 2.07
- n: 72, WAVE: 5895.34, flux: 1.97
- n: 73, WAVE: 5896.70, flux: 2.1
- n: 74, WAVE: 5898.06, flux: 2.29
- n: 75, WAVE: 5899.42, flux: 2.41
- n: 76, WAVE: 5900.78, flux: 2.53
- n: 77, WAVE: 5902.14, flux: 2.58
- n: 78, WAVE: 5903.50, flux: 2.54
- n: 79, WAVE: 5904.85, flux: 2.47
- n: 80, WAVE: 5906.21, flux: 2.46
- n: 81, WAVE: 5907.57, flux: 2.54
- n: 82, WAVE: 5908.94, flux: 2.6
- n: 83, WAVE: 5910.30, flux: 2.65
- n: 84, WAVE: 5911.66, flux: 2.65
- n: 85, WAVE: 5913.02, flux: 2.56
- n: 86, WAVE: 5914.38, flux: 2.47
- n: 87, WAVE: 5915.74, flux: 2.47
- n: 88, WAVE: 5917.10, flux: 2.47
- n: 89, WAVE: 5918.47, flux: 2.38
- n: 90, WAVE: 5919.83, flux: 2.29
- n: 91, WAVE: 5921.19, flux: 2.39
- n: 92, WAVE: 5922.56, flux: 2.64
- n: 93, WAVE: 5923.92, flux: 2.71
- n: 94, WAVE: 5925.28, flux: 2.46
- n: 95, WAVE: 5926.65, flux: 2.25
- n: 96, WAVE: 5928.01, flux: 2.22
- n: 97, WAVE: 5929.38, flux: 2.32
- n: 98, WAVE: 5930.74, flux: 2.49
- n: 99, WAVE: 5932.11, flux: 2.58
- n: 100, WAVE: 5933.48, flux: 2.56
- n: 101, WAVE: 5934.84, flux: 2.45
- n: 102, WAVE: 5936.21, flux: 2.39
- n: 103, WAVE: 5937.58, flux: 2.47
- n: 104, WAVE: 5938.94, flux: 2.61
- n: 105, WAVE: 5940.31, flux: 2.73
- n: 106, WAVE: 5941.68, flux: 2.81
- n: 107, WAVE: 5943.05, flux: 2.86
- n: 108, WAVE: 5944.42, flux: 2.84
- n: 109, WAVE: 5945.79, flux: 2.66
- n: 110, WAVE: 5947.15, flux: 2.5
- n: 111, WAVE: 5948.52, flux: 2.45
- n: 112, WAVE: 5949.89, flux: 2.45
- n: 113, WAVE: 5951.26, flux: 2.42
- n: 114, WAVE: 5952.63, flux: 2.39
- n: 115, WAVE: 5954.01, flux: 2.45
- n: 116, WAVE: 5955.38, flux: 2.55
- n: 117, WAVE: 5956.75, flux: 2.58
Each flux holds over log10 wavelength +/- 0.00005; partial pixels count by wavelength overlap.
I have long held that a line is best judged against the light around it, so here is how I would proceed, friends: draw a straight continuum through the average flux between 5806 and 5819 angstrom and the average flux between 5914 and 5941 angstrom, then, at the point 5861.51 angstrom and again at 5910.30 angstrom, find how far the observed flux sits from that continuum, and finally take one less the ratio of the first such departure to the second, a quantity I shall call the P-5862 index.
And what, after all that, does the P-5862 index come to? 1.6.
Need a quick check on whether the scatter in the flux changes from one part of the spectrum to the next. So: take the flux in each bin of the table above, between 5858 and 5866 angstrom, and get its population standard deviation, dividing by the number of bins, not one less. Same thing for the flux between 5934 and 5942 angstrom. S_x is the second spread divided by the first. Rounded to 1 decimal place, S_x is 1.6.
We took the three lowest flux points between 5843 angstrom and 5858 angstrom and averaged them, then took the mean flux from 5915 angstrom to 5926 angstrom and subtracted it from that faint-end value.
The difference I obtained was 0.03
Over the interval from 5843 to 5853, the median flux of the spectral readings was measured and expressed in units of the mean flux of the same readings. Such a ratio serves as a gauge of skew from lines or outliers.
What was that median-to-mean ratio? 1.01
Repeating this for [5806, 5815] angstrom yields 1.01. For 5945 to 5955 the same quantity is 0.99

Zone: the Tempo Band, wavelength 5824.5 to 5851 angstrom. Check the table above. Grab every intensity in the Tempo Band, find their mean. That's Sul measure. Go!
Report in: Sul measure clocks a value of 2.63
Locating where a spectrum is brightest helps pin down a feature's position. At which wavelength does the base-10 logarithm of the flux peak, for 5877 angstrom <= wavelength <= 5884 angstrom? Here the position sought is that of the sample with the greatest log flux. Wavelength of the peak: 5877.72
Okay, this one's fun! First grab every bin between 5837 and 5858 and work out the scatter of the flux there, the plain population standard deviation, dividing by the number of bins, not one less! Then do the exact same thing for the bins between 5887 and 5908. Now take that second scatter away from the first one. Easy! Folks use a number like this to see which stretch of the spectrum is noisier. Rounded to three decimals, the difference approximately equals -0.100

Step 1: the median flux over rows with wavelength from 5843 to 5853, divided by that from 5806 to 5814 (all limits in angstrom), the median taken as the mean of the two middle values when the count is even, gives 1.05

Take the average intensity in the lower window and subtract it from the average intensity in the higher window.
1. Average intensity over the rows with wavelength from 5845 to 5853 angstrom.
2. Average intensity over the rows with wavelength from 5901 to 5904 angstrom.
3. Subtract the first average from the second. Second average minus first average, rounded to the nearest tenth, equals 0.0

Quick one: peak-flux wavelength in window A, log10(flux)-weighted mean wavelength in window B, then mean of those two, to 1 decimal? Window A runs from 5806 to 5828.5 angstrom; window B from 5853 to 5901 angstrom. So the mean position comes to 5848.0 angstrom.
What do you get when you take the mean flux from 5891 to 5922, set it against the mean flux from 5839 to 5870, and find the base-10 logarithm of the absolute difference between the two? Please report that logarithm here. -0.76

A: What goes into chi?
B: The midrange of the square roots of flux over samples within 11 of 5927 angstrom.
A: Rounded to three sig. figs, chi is 1.57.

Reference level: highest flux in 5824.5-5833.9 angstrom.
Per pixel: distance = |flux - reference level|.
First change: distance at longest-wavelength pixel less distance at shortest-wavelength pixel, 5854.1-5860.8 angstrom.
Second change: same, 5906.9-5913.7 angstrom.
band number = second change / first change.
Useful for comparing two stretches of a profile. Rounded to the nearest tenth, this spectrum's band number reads -0.1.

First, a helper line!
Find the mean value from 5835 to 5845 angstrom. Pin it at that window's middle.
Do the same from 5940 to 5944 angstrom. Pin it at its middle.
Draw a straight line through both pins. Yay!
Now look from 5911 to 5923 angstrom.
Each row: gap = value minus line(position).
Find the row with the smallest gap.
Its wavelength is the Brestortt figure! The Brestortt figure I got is 5919.83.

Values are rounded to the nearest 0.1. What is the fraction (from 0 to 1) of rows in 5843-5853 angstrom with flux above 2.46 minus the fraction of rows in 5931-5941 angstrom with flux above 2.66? 0.9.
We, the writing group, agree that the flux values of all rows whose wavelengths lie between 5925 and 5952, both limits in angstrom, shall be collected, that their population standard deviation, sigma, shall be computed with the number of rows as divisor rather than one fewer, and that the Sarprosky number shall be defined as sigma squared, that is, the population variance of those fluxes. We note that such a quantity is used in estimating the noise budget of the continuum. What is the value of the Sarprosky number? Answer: 0.0315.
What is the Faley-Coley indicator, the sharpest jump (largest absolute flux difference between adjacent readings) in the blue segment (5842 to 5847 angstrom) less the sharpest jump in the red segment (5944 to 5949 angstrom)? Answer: -0.12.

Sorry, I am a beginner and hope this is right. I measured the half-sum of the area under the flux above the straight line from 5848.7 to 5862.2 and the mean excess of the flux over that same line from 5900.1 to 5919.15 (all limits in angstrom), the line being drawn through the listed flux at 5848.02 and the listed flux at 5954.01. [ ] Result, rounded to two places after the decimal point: -0.10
